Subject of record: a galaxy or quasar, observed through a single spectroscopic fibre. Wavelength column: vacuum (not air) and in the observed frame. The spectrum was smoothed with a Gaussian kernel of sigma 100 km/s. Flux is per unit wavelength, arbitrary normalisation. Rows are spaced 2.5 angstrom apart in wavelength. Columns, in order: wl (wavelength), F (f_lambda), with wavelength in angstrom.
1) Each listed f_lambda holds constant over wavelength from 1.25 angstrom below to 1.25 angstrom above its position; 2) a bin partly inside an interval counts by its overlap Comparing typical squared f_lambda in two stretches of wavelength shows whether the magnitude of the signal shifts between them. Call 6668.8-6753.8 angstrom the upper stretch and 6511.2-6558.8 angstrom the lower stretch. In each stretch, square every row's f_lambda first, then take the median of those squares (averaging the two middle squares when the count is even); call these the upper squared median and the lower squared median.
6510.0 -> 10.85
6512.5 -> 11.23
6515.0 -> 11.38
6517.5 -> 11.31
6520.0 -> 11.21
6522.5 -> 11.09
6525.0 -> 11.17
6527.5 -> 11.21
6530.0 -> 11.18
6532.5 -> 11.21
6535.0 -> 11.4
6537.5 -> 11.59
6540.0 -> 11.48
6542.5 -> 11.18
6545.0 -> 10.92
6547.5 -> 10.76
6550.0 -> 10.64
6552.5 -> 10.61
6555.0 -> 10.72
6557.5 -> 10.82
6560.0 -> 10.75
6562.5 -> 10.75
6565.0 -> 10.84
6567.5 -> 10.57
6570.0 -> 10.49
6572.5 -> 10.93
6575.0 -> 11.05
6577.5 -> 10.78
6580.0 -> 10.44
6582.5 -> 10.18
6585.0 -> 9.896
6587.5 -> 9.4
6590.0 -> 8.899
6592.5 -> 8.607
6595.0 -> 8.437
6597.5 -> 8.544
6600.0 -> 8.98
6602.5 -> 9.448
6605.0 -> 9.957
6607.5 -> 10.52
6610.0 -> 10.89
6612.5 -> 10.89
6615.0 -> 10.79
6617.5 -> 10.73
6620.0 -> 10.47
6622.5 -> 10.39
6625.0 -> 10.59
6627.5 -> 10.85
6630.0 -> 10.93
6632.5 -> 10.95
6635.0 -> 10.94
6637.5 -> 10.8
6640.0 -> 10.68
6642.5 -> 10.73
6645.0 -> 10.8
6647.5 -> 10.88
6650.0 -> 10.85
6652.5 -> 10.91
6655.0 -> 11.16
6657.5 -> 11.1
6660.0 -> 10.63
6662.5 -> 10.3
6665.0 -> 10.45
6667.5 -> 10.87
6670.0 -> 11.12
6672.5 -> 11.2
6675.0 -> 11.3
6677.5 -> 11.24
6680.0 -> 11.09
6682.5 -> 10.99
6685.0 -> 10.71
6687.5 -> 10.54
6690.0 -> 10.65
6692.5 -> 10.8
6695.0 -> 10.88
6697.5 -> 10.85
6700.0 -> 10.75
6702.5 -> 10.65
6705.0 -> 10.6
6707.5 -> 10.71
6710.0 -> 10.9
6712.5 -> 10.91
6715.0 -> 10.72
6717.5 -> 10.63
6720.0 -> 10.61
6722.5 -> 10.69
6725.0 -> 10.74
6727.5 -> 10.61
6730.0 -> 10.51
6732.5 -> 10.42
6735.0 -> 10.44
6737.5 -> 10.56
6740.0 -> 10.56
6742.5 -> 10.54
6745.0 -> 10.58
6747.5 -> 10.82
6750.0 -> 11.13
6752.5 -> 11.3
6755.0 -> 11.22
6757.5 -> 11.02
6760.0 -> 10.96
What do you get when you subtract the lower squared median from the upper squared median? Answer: -10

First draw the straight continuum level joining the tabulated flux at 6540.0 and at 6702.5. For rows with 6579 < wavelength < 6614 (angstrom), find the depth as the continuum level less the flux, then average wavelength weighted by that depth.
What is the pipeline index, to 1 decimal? 6594.3 angstrom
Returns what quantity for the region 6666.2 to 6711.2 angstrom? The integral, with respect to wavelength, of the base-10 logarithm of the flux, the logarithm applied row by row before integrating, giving 47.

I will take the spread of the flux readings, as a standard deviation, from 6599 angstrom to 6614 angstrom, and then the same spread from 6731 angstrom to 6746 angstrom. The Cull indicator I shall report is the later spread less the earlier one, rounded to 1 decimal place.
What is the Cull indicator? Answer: -0.7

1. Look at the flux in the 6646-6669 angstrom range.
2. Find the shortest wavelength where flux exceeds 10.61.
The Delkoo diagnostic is 6647.5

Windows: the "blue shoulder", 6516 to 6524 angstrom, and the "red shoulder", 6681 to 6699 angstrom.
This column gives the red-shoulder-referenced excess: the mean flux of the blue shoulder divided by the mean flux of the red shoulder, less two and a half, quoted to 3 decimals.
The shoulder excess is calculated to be -1.460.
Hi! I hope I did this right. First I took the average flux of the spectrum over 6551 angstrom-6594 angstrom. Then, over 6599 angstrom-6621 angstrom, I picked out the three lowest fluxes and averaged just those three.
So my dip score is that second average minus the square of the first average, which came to -97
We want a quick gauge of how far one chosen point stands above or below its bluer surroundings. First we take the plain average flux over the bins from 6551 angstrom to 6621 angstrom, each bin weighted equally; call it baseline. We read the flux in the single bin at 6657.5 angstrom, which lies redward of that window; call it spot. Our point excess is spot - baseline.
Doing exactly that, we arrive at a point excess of 0.91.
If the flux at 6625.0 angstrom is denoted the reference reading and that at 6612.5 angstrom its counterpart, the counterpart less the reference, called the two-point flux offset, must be 0.30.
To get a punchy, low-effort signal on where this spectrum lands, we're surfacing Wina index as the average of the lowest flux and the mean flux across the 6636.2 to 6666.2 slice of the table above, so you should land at 10.5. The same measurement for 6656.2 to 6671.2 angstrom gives 10.5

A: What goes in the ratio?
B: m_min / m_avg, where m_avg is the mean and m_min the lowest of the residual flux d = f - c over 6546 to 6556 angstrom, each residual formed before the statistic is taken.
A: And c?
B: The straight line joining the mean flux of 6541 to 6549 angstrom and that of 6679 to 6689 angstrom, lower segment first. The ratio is 1.3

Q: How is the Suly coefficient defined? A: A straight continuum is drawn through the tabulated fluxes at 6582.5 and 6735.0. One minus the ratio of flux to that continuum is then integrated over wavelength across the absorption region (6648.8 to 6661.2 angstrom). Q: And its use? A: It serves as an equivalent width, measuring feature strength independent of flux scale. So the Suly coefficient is -0.76 angstrom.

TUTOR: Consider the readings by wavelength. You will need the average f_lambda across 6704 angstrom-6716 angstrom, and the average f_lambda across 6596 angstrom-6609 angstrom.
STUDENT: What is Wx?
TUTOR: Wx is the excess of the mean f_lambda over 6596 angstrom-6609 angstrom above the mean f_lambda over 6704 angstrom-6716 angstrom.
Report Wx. -1.28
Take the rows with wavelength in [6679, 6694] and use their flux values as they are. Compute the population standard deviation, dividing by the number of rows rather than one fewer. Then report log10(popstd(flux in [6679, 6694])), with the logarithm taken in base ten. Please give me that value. -0.72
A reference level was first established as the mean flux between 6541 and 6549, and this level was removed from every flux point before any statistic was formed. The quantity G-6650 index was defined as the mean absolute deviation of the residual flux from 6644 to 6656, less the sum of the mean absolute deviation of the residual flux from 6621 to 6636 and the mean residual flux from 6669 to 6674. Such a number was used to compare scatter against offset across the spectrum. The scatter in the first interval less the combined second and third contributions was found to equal -0.30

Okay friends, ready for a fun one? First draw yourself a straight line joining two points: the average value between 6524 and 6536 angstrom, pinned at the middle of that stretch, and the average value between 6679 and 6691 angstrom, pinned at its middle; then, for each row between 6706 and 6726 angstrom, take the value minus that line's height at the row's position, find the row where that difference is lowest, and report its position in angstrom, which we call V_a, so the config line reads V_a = 6720.0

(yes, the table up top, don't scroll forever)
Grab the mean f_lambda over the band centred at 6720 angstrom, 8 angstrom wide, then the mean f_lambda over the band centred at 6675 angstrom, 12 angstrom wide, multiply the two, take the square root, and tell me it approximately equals 10.9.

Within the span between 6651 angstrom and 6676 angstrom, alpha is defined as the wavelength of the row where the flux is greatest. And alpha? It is 6675.0 angstrom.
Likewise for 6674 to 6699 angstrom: 6675.0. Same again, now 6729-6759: 6752.5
